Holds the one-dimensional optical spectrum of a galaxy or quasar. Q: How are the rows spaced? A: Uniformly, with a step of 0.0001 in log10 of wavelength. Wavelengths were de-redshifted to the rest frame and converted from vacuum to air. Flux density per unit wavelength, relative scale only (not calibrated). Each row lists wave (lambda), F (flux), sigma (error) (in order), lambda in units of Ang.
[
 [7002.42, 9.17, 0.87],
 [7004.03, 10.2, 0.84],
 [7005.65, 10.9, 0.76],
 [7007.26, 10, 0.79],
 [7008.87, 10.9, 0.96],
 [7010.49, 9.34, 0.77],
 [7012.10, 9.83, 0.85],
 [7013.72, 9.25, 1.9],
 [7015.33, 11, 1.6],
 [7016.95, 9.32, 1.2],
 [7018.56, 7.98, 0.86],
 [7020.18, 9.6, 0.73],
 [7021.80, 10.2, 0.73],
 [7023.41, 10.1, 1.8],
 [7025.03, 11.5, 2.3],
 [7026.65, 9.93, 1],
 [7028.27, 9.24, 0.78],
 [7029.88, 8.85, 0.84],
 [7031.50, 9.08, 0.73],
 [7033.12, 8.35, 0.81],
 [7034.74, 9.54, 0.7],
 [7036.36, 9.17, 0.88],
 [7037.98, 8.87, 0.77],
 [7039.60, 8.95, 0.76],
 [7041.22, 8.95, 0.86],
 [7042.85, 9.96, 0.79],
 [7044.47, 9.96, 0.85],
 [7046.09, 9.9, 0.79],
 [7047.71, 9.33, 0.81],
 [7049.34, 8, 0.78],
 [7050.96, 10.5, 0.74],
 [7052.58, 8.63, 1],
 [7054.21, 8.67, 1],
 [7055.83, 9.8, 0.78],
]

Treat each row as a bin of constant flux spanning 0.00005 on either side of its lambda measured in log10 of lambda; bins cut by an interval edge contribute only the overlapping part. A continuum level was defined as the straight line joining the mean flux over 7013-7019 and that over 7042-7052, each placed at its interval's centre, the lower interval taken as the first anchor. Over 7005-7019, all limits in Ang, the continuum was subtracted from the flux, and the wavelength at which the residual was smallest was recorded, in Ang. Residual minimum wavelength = 7018.56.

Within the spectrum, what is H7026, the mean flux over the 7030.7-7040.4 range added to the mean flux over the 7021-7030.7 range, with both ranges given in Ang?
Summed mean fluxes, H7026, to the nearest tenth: 19.0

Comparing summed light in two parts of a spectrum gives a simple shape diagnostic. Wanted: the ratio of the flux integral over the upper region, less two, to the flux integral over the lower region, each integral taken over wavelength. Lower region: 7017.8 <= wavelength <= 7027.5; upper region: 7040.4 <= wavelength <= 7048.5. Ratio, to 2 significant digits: 0.79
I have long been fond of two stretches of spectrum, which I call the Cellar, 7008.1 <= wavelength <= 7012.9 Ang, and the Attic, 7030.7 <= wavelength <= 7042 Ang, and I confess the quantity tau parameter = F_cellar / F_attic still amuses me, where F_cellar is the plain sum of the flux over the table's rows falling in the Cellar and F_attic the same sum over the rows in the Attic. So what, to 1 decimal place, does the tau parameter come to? 0.5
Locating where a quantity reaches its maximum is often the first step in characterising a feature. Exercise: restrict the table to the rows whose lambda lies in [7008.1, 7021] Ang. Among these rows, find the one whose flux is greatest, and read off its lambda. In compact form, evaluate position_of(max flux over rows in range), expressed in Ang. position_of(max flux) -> 7015.33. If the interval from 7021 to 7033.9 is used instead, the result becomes 7025.03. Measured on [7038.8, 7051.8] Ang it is 7050.96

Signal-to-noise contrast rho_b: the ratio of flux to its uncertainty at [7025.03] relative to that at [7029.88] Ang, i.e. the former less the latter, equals -5.5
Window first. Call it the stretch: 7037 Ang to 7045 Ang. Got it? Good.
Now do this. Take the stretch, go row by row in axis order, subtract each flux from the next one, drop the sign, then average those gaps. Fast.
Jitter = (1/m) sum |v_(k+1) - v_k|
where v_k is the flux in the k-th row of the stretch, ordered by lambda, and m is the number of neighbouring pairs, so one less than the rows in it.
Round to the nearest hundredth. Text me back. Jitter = 0.27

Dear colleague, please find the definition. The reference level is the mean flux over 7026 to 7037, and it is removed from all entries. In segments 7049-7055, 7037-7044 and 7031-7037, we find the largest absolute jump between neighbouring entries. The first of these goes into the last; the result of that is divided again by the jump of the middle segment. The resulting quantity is 0.47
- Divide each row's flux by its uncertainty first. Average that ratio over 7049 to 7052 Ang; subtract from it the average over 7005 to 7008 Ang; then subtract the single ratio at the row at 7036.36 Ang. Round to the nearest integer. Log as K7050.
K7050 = -12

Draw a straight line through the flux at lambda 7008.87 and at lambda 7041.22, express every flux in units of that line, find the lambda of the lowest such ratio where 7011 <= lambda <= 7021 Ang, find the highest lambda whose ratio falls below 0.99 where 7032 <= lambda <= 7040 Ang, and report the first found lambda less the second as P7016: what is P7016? -21.0 Ang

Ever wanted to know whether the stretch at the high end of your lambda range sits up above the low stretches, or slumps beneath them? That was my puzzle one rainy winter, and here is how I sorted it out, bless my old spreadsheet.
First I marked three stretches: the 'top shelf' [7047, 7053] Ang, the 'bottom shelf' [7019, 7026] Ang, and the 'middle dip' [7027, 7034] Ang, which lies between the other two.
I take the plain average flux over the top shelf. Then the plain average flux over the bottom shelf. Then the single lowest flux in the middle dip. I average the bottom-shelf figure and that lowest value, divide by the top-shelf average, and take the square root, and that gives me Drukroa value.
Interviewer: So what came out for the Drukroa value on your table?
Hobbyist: 1.01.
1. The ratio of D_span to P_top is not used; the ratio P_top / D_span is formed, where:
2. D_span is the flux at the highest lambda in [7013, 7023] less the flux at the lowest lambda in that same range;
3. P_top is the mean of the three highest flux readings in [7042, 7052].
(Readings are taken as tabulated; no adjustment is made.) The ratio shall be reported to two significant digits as 11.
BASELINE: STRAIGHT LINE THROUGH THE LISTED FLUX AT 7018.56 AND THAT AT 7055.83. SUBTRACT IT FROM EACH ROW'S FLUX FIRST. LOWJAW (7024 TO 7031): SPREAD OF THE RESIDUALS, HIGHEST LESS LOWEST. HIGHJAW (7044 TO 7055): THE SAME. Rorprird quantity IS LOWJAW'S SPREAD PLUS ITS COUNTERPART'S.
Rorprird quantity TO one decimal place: 5.3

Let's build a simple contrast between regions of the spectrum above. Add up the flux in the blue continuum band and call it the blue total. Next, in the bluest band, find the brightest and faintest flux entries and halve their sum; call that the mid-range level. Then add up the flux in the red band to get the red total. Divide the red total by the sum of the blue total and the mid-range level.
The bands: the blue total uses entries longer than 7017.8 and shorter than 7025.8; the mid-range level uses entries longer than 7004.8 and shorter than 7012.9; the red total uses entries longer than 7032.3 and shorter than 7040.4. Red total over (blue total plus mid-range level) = 0.75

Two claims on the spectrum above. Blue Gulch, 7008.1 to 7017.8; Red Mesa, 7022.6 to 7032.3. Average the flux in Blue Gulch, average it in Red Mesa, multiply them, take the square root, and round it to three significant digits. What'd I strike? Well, 9.86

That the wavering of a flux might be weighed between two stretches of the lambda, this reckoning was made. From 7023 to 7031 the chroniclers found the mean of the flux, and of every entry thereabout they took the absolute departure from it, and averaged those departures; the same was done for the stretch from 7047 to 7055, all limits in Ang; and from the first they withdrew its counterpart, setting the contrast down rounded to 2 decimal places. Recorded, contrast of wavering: -0.01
